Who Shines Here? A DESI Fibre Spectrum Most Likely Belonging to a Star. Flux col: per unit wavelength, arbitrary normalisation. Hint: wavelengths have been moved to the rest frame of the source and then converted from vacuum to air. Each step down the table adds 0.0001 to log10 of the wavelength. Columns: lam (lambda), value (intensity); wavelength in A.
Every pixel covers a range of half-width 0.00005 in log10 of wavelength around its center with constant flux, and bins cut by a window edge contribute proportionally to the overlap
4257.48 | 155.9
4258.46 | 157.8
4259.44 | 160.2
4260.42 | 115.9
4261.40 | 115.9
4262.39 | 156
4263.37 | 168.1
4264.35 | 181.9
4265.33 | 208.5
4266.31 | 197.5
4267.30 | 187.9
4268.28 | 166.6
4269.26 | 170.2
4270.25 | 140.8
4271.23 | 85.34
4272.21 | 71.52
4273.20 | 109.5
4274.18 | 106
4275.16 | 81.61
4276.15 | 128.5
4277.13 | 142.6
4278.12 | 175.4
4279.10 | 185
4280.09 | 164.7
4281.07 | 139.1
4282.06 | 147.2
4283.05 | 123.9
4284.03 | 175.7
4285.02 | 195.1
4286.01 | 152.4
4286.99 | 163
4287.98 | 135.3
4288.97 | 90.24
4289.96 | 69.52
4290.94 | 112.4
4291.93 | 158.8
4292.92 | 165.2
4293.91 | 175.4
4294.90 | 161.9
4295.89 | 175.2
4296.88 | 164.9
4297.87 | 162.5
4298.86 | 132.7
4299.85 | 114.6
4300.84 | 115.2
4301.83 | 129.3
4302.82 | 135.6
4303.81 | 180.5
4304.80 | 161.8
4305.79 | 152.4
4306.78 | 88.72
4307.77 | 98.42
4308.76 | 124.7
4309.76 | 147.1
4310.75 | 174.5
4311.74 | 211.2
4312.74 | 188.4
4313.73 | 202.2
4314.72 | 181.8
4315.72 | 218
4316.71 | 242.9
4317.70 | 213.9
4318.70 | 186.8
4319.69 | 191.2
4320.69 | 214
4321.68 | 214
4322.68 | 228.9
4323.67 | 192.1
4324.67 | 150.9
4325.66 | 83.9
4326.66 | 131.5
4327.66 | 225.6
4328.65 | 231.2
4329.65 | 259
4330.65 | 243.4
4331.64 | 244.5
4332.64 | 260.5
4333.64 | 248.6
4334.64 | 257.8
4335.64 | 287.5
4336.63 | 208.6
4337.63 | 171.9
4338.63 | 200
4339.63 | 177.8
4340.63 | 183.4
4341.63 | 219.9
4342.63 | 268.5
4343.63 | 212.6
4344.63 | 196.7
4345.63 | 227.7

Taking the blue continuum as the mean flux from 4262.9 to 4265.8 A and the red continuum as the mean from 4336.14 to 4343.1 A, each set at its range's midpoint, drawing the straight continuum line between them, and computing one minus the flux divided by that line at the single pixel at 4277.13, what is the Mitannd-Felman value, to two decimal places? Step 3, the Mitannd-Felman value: 0.25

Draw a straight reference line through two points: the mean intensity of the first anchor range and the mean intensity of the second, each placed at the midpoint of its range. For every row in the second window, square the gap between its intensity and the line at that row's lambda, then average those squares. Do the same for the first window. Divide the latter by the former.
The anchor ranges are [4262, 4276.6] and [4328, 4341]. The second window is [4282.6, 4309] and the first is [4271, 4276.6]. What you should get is 1.2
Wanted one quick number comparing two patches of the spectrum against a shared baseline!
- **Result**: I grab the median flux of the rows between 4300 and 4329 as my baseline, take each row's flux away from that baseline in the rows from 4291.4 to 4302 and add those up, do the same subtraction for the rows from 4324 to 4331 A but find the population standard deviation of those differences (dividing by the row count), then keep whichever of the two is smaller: 62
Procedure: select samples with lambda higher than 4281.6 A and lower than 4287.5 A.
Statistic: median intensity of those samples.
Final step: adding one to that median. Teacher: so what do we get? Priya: 159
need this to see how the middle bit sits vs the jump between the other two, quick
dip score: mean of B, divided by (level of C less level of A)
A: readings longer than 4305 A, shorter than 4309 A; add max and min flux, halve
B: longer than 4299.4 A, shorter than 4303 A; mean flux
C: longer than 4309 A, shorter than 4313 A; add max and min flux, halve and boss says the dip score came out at 2.1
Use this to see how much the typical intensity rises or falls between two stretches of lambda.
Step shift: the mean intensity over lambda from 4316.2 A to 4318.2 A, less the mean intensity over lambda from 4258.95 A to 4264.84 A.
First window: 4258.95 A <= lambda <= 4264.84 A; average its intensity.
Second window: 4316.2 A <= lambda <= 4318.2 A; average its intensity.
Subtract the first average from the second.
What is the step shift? 79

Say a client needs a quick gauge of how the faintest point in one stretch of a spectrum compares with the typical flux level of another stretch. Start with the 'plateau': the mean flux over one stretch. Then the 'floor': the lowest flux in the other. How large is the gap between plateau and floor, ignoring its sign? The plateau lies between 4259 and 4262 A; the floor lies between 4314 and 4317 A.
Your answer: 51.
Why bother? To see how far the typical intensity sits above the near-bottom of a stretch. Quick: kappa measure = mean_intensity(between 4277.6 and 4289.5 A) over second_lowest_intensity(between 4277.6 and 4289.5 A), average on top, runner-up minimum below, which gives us 1.24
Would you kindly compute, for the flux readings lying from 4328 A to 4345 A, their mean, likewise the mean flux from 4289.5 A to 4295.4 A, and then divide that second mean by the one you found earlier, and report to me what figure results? 0.62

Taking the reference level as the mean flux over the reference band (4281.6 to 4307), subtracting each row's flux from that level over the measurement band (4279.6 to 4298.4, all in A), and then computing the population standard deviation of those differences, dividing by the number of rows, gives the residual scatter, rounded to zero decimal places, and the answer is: 30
